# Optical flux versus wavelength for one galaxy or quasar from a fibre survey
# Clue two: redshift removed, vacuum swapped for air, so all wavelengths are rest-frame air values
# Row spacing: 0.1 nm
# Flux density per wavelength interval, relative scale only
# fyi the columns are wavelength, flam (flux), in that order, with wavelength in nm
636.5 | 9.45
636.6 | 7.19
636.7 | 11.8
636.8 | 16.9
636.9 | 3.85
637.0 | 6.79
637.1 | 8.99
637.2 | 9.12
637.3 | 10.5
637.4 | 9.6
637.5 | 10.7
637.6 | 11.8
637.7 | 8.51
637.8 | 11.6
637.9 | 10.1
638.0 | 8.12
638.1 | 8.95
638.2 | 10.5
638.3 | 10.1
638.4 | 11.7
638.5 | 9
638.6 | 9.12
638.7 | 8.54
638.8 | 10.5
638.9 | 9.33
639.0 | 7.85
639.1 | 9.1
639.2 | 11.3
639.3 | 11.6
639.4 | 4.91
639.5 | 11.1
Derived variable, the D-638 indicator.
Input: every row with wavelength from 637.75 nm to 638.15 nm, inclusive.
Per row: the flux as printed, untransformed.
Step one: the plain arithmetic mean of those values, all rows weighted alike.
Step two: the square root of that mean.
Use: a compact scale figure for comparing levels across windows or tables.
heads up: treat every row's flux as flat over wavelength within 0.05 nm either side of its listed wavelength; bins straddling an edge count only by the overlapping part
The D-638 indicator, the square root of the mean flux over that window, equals 3.11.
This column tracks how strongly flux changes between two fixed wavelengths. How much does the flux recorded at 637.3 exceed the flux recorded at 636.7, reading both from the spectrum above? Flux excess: -1.3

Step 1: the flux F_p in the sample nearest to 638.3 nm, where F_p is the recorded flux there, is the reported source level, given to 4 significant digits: 10.10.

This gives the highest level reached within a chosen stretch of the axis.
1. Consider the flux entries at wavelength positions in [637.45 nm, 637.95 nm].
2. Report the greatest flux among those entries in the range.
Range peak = 11.8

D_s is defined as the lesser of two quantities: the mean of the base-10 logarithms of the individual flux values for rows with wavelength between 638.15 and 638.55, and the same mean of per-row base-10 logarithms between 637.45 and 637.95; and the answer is 1.01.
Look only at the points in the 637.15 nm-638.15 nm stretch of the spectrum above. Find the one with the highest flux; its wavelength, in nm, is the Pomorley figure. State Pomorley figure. 637.6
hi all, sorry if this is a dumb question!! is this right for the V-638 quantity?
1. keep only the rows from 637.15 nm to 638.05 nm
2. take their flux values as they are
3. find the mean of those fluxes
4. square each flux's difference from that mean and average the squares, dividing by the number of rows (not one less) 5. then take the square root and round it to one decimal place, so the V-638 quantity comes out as 1.2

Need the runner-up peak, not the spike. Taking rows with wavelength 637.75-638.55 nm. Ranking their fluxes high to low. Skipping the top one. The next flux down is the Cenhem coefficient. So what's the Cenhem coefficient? 11.6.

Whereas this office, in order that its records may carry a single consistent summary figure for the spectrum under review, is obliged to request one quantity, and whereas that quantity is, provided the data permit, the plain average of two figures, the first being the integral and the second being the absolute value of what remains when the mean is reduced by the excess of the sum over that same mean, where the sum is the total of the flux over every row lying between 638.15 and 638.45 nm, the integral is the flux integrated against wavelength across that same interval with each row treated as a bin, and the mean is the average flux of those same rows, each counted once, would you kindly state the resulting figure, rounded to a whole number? 7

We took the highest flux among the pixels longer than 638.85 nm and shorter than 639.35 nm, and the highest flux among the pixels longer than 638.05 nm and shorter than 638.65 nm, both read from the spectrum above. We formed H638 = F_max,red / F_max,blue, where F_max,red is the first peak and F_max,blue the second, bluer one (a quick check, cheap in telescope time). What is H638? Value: 0.99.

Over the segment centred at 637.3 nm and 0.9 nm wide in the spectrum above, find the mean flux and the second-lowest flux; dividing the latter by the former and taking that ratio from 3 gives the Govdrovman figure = 2.23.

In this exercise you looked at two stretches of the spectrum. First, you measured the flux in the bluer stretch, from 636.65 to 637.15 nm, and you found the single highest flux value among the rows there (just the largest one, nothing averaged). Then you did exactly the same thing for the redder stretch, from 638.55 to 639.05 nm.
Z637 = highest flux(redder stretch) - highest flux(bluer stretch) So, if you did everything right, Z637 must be -6.4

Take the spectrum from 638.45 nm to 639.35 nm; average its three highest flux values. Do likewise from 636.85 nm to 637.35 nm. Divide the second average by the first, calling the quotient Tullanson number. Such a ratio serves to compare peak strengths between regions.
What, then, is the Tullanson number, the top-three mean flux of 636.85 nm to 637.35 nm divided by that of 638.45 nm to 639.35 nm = 0.86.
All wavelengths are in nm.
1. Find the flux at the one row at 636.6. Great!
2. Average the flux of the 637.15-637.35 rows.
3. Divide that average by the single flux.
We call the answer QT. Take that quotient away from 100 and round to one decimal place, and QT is 98.6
